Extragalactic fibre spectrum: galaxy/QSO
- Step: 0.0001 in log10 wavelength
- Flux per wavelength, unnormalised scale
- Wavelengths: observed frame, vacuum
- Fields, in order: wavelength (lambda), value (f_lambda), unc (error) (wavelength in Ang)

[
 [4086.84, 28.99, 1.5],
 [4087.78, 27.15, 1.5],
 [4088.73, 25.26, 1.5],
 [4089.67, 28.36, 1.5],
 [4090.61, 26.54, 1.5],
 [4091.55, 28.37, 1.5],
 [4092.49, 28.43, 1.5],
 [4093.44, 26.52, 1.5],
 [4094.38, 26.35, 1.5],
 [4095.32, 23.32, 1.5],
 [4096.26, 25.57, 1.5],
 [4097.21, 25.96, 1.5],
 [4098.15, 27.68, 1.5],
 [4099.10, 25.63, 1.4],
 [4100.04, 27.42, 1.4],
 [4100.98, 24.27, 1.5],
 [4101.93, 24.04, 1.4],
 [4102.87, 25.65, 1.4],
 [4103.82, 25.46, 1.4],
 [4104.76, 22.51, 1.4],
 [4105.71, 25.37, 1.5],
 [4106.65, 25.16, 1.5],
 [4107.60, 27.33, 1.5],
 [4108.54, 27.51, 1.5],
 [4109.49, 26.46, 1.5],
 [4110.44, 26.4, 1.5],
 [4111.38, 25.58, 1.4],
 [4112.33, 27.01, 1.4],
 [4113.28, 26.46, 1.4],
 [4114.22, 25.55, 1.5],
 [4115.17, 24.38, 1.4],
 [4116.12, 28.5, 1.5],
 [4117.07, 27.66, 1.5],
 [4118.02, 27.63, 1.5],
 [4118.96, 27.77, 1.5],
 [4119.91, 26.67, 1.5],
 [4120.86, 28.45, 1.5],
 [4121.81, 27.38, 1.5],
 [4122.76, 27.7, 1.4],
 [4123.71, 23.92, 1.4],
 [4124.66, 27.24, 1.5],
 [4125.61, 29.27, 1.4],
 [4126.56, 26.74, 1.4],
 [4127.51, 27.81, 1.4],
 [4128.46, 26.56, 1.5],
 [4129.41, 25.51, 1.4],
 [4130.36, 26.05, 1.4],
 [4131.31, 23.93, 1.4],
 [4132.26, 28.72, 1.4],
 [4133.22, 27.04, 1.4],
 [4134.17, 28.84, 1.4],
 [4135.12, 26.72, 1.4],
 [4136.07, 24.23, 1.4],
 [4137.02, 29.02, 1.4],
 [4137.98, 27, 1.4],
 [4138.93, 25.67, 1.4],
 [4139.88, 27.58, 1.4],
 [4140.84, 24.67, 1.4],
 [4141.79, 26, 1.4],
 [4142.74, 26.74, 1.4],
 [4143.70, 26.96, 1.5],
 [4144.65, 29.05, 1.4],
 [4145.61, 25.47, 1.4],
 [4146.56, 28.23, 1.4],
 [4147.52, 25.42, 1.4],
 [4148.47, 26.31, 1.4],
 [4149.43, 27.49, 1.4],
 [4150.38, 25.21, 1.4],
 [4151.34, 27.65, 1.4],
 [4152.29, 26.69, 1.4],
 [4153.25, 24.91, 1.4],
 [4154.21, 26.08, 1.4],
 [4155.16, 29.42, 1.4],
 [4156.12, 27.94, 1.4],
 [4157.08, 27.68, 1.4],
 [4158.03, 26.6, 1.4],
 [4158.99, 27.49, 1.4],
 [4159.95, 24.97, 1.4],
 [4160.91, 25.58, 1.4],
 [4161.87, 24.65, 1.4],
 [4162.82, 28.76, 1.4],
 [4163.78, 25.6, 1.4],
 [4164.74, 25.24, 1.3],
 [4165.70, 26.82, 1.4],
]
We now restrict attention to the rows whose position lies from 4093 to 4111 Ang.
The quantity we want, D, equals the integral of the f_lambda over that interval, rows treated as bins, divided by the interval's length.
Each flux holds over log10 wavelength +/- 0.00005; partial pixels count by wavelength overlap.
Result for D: 25.73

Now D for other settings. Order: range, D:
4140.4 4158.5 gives 26.78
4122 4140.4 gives 26.82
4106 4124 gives 26.73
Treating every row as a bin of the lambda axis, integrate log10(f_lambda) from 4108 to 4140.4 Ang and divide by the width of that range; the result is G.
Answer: 1.43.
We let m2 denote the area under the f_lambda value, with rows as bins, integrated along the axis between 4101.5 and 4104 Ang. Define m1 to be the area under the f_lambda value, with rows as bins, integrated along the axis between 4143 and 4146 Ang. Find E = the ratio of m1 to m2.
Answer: 1.30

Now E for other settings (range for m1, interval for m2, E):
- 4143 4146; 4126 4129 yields 1.00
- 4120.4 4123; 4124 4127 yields 0.88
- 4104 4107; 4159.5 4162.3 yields 1.05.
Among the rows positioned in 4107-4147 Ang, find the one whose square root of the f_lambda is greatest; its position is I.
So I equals 4125.61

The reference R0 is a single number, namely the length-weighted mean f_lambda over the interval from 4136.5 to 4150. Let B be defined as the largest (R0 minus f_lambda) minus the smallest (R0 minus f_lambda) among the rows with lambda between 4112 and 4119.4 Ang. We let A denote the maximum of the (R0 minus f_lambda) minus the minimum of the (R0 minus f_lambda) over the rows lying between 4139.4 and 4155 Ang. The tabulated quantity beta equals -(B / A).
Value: -0.94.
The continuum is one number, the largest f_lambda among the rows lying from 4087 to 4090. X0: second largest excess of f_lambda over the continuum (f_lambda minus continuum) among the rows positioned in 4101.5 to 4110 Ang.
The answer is -1.0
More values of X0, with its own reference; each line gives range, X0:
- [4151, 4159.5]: -0.4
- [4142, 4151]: -0.1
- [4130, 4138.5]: 0.5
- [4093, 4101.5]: -0.9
